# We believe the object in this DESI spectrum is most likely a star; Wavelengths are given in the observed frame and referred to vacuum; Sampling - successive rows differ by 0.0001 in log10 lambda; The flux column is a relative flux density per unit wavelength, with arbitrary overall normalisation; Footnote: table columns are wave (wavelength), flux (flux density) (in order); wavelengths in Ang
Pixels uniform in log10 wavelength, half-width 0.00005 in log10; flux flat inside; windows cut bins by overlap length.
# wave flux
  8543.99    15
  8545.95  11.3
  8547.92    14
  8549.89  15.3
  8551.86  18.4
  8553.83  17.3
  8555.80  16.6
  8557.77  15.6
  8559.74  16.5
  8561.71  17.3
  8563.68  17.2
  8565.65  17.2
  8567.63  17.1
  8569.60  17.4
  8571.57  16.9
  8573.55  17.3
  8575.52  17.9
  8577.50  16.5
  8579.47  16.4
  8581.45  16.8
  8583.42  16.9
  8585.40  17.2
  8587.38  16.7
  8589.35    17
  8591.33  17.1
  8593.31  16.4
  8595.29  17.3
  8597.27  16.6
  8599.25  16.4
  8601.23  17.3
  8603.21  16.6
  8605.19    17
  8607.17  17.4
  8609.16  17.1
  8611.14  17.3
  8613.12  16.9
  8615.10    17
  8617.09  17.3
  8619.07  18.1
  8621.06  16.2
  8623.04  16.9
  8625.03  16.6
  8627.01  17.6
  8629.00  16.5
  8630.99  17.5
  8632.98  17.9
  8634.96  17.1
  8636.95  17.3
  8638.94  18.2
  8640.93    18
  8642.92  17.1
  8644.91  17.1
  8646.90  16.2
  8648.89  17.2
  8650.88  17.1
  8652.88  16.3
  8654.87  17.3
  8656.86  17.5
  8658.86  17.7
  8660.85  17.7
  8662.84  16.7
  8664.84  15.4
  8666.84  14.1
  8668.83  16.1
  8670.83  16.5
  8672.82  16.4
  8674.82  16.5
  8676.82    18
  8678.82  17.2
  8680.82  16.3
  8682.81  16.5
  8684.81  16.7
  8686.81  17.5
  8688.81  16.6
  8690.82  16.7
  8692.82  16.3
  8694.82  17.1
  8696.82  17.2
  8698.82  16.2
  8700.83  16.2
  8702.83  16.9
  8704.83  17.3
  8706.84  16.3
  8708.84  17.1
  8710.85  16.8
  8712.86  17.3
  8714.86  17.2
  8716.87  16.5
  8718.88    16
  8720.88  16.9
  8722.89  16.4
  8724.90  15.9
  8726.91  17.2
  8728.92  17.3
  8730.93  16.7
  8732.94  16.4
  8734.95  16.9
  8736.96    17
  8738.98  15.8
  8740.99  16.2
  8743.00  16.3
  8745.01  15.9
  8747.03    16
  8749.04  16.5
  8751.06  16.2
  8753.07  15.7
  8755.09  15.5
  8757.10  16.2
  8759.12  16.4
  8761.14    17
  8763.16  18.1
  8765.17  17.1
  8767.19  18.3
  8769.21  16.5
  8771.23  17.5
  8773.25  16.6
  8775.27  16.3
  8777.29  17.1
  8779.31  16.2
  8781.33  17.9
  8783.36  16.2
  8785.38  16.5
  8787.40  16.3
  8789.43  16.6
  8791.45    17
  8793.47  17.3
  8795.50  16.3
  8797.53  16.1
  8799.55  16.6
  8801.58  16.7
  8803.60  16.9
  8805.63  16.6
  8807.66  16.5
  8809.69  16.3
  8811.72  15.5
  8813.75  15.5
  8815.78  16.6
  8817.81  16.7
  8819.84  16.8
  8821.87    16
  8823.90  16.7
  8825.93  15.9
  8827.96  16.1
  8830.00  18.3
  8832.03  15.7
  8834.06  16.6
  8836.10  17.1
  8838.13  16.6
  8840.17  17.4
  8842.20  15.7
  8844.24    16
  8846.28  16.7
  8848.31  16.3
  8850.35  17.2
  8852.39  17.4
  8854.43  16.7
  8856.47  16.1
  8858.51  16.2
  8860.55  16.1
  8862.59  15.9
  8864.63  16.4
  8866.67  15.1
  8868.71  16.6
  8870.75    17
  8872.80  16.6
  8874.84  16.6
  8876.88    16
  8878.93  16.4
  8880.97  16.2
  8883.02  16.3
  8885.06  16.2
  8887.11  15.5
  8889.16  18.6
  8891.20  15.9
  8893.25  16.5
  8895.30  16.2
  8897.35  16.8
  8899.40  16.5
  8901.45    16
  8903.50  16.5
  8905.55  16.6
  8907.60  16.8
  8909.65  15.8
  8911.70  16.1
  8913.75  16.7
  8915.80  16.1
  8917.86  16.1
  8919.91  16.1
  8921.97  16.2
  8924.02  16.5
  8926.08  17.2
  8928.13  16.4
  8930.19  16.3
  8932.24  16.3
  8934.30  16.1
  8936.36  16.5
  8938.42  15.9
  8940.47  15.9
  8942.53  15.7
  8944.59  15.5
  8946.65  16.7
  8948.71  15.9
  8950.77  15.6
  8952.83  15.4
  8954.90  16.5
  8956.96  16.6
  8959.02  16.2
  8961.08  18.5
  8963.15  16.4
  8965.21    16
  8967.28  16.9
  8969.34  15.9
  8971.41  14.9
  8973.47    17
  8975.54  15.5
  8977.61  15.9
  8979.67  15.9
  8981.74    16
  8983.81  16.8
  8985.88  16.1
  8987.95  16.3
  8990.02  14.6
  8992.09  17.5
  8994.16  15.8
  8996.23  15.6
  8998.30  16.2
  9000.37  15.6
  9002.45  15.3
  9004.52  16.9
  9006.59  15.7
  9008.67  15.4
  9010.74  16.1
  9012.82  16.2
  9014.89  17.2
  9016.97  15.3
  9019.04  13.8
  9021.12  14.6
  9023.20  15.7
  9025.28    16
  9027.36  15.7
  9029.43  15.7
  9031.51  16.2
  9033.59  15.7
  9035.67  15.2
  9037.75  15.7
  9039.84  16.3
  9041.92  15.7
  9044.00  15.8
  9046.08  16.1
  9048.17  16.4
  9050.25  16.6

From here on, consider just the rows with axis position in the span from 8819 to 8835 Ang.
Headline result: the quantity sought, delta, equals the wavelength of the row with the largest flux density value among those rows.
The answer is 8830.00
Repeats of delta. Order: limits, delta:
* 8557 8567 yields 8561.71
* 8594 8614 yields 8607.17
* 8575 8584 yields 8575.52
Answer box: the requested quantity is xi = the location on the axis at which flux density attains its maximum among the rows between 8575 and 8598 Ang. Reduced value 8575.52 Ang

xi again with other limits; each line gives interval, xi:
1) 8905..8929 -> 8926.08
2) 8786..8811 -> 8793.47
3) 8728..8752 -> 8728.92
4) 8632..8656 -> 8638.94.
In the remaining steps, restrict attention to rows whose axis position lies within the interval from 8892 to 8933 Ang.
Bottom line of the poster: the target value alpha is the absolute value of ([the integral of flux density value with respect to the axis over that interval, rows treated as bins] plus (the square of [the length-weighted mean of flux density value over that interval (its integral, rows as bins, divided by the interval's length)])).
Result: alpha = 940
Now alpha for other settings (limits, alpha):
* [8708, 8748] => 939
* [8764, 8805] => 971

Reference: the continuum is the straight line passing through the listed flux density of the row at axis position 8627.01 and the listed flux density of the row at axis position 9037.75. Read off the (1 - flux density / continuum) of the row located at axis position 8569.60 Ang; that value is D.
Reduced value 0.026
